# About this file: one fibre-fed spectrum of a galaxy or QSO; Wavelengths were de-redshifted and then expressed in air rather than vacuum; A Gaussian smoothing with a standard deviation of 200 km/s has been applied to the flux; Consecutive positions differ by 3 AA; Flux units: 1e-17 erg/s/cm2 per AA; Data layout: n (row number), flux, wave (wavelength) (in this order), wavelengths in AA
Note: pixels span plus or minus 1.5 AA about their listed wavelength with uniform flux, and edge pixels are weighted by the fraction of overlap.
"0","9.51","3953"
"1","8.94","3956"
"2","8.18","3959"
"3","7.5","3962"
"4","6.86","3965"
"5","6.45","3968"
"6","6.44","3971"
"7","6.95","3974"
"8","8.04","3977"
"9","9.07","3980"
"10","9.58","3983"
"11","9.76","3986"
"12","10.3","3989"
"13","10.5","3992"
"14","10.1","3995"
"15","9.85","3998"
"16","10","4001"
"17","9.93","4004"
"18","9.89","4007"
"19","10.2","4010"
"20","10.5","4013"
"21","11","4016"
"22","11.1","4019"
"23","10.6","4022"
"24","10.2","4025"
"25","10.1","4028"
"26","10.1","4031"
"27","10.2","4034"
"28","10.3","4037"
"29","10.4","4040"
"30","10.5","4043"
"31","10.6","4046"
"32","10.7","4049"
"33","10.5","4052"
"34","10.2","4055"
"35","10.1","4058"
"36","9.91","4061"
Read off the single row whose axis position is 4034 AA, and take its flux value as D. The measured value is 10.2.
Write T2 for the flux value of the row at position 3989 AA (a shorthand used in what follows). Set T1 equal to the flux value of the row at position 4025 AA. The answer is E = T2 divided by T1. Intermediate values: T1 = 10.2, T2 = 10.3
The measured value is 1.01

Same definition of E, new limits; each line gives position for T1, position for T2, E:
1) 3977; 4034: 1.27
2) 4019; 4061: 0.89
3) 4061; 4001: 1.01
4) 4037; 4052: 1.02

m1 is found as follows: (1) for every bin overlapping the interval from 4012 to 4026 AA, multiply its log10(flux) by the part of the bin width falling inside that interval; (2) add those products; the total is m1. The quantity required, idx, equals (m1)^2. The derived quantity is 208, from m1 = 14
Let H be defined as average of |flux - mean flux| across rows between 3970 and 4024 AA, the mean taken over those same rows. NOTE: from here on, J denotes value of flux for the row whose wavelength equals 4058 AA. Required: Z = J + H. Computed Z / 11.0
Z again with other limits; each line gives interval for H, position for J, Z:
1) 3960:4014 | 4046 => 11.9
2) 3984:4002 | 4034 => 10.4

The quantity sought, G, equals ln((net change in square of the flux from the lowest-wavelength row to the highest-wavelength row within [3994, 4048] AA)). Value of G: 2.3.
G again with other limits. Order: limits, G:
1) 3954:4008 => 2.9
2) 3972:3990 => 4.1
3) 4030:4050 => 2.5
